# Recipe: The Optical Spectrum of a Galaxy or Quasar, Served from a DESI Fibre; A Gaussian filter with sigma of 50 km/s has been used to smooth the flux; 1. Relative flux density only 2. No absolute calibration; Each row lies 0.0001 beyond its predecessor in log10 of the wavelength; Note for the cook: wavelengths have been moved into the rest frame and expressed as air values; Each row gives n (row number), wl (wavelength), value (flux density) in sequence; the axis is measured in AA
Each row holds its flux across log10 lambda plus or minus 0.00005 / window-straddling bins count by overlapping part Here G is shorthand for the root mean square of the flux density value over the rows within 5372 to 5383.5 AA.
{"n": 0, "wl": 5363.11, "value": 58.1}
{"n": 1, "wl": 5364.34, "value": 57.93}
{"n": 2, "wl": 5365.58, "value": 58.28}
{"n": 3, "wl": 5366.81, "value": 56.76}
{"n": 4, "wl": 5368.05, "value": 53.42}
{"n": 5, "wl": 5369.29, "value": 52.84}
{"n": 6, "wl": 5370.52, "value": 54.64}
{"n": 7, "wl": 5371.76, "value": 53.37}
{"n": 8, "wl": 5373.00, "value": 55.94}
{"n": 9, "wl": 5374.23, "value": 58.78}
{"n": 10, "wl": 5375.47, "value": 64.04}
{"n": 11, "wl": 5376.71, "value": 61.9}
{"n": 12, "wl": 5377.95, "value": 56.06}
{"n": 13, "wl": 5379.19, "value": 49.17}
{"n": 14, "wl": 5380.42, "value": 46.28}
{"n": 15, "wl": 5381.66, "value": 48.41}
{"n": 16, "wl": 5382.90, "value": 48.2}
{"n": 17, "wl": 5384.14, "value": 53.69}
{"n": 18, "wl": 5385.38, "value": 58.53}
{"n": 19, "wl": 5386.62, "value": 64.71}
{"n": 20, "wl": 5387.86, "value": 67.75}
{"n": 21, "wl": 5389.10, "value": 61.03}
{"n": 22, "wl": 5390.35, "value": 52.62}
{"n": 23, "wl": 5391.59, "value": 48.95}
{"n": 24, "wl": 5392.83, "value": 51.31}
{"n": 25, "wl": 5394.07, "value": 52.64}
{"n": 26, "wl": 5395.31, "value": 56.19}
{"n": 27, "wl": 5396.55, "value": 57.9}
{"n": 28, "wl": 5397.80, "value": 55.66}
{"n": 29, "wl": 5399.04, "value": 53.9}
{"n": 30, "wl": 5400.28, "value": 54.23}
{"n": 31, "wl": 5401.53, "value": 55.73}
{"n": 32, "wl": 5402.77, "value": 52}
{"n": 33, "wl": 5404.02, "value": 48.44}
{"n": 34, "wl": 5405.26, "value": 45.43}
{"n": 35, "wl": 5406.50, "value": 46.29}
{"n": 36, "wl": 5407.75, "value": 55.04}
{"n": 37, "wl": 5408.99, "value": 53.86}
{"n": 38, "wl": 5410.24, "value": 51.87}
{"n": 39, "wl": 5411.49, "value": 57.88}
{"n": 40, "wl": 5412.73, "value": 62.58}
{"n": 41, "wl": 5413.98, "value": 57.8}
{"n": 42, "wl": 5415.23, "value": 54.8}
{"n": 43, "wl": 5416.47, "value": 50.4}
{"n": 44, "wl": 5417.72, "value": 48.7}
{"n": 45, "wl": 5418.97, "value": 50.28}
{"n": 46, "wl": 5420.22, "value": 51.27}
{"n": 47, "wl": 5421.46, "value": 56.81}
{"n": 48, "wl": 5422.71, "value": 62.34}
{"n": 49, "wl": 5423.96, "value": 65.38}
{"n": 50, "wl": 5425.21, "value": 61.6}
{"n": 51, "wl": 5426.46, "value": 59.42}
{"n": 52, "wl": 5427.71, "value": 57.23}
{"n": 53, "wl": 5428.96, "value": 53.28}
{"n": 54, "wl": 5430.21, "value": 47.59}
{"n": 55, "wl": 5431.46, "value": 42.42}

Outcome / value 54.7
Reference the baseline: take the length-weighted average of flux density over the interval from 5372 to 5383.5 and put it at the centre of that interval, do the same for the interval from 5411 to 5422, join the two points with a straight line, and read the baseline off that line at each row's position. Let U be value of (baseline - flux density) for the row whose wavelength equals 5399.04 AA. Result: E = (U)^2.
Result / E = 0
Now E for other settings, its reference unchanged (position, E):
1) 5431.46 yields 147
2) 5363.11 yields 15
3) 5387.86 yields 180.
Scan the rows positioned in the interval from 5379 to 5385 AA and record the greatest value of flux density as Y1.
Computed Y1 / 53.69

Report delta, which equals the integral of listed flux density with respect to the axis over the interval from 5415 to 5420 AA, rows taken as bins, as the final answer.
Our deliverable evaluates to 254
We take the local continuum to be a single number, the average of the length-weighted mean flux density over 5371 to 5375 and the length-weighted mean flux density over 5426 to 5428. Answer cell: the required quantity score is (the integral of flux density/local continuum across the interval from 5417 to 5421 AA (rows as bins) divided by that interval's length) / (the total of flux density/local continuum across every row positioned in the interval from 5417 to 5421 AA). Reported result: 0.335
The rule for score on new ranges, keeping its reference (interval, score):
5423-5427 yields 0.333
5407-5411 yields 0.332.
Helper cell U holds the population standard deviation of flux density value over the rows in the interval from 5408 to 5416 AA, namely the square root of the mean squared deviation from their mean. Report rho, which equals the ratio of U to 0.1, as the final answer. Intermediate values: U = 3.5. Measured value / 35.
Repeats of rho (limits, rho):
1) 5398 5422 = 42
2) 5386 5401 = 53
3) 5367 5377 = 40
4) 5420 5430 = 44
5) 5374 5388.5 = 70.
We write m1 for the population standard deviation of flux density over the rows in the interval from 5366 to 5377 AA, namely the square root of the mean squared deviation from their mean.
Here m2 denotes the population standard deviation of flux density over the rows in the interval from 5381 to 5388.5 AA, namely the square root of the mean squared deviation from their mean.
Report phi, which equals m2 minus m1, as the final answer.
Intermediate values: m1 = 3.8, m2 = 7.5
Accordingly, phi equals 3.8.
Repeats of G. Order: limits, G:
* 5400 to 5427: 54.9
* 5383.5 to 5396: 57.0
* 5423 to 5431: 57.7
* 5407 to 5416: 56.4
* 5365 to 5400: 55.7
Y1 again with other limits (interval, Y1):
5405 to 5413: 62.58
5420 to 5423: 62.34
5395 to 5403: 57.9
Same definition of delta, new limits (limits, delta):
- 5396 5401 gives 277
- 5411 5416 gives 291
